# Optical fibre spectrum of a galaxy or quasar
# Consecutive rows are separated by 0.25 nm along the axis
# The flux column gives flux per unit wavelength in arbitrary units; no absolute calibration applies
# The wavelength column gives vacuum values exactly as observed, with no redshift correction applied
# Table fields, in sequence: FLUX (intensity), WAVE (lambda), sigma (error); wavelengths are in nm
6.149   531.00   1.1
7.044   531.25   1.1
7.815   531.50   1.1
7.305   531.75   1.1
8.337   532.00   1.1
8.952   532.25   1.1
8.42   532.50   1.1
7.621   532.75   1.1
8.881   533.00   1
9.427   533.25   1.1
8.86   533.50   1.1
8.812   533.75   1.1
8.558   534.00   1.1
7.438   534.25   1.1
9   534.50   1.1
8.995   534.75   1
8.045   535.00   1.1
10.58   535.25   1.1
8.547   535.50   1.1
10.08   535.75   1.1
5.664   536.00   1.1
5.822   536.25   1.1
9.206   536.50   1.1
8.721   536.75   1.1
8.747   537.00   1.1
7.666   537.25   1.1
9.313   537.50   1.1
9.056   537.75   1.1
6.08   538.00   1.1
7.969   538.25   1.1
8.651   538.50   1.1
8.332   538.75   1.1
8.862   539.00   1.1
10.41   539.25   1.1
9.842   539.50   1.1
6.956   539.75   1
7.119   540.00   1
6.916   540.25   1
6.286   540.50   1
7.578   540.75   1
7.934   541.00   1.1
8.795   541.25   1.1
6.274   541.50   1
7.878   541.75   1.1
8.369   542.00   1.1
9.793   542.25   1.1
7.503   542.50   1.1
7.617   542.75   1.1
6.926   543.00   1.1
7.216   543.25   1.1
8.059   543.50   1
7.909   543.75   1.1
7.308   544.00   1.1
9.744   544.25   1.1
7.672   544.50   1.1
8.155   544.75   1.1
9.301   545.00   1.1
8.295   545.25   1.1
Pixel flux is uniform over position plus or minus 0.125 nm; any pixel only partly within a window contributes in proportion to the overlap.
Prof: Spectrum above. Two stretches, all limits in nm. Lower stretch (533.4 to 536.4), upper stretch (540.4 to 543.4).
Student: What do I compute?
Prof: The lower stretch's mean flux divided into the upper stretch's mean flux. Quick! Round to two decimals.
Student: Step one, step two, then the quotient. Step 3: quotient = 0.92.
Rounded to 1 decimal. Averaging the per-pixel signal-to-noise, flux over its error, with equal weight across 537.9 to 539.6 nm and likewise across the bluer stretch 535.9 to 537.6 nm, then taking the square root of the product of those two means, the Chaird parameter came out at 7.5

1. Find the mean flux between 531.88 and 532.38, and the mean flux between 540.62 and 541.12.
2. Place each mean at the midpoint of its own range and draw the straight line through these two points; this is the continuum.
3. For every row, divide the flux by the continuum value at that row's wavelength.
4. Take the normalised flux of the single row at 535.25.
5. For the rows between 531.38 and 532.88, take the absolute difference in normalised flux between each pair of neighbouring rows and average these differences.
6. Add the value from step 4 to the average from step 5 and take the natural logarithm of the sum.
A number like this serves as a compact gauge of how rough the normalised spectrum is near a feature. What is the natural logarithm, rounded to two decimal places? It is 0.30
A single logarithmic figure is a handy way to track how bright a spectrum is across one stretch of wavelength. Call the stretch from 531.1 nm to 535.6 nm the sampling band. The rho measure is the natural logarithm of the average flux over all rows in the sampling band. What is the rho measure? 2.14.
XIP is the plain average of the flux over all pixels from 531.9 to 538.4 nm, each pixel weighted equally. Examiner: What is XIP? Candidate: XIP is 8.42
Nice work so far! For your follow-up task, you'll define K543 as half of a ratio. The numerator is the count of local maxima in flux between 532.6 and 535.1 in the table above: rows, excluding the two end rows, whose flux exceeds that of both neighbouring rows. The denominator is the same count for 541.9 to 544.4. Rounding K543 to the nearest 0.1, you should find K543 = 0.3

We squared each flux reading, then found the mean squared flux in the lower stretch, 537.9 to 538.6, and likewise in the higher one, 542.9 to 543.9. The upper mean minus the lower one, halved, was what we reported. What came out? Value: -0.8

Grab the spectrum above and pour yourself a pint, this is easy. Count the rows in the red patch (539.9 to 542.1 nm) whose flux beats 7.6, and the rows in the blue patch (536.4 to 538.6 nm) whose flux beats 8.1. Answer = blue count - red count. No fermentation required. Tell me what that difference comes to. 2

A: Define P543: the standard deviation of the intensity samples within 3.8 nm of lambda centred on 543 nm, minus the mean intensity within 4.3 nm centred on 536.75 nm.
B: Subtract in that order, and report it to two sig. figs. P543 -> -7.4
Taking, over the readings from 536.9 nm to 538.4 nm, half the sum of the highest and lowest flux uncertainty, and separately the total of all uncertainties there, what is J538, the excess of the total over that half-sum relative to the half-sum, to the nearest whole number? 5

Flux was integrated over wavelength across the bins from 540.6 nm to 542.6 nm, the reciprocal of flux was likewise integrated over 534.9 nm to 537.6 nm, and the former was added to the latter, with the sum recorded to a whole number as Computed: 16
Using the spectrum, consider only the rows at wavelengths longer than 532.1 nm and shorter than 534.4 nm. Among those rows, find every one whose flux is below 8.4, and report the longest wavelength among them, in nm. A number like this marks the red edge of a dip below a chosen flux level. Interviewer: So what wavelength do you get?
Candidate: 534.25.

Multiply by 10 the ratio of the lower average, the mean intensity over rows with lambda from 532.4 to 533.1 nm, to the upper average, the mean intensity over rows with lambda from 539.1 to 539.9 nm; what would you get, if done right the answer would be 9.2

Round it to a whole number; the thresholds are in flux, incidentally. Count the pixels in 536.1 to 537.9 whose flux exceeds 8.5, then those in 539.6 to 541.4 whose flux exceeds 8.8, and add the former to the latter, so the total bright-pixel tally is 5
